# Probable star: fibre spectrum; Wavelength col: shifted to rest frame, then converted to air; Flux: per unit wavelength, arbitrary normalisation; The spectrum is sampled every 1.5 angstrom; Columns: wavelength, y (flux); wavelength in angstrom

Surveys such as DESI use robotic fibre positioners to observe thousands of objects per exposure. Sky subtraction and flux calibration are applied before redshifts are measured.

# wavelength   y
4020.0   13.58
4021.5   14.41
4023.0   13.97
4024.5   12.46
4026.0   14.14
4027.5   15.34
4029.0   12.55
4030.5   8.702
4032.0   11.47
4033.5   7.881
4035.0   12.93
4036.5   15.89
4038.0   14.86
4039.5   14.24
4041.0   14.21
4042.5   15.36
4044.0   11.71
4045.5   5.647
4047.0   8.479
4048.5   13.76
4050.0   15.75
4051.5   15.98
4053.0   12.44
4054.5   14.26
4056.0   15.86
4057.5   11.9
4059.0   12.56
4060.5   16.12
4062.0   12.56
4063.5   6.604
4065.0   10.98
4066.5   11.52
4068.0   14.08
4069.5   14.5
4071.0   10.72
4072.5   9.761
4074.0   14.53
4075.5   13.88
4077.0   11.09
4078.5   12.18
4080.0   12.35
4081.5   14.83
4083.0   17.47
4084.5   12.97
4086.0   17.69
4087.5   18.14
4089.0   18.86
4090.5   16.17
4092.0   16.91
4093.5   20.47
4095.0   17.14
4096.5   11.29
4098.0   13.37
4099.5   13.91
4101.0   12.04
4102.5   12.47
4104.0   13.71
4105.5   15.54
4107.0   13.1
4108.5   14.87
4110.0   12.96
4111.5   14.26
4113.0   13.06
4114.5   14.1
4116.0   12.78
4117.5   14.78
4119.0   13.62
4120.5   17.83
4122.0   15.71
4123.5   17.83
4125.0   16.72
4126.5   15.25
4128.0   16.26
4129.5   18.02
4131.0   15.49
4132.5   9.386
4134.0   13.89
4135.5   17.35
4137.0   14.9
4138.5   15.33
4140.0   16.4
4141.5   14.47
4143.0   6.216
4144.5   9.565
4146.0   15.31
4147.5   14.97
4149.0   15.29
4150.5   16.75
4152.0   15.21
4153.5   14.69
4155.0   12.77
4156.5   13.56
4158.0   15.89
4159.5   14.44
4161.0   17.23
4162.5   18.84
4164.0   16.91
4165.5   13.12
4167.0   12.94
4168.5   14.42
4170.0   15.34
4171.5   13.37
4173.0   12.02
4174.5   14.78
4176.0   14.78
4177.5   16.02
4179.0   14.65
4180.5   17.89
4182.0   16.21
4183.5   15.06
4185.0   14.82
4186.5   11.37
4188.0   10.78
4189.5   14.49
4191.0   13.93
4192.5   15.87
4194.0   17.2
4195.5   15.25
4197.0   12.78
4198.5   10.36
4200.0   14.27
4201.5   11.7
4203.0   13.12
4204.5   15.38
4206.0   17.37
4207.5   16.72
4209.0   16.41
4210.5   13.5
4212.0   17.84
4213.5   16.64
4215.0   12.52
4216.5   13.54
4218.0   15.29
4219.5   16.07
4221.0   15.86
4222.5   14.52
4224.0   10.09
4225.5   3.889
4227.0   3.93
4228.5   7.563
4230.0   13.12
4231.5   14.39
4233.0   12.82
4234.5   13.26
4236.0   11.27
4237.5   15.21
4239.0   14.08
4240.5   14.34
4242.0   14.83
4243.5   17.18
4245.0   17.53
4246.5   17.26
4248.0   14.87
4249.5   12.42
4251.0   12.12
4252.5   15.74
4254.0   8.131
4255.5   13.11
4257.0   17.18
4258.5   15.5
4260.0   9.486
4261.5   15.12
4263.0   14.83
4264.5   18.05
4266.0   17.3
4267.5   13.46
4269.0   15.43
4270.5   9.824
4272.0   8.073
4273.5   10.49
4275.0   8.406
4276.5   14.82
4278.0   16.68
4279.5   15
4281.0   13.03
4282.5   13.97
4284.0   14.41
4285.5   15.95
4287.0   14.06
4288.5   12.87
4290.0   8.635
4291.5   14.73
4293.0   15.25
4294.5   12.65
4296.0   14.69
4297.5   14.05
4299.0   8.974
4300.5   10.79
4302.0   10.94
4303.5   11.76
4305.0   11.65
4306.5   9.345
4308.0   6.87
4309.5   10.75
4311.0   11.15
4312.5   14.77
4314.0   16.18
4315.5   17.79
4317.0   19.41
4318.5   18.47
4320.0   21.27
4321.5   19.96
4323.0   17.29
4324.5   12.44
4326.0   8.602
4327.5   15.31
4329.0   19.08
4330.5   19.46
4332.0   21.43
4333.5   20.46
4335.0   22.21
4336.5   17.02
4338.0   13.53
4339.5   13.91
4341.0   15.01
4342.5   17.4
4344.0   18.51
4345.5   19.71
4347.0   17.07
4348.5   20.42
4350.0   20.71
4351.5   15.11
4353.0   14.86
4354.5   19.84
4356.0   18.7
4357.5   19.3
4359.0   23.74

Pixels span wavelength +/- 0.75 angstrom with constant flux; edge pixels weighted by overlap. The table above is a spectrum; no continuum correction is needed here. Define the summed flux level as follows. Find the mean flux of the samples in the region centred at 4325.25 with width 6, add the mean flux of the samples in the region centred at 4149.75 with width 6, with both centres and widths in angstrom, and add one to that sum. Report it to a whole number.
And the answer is 30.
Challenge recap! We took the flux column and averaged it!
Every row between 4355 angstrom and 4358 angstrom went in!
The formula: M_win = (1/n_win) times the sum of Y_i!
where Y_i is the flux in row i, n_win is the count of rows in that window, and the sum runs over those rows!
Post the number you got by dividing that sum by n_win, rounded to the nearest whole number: 19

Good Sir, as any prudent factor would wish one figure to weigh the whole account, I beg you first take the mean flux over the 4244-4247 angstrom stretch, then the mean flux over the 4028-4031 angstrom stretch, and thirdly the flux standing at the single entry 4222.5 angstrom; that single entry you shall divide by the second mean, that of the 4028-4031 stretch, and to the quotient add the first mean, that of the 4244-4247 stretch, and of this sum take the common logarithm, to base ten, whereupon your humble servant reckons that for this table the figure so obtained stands 1.27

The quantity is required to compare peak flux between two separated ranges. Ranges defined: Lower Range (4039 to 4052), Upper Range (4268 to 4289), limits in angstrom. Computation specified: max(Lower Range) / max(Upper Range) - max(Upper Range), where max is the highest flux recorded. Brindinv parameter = -15.7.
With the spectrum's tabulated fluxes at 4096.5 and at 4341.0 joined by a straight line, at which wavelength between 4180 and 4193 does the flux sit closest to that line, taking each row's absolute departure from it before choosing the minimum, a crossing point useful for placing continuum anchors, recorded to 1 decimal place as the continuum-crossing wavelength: 4191.0 angstrom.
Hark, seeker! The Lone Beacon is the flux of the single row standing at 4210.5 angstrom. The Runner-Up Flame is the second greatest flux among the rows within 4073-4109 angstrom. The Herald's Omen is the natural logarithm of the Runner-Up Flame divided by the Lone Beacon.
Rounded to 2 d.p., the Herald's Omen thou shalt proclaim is 0.33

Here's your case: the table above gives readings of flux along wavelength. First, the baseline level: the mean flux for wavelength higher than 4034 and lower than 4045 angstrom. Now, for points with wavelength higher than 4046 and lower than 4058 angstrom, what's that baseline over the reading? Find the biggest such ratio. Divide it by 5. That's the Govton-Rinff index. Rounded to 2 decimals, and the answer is 0.33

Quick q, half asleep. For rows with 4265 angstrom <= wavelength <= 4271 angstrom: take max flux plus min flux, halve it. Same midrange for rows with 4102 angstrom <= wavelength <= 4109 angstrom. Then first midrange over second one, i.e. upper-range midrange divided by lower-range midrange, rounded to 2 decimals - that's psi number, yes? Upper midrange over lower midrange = 0.97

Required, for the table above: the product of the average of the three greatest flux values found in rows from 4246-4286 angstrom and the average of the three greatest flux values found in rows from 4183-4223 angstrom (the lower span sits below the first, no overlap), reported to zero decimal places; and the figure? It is 306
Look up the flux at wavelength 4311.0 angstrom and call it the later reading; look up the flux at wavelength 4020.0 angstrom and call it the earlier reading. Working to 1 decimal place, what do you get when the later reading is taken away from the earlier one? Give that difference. 2.4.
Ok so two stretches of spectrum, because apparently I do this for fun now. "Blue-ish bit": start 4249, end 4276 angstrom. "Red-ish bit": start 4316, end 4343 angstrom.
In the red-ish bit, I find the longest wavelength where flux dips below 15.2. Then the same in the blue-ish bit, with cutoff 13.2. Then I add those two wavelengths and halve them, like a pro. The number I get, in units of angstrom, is 4308.0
